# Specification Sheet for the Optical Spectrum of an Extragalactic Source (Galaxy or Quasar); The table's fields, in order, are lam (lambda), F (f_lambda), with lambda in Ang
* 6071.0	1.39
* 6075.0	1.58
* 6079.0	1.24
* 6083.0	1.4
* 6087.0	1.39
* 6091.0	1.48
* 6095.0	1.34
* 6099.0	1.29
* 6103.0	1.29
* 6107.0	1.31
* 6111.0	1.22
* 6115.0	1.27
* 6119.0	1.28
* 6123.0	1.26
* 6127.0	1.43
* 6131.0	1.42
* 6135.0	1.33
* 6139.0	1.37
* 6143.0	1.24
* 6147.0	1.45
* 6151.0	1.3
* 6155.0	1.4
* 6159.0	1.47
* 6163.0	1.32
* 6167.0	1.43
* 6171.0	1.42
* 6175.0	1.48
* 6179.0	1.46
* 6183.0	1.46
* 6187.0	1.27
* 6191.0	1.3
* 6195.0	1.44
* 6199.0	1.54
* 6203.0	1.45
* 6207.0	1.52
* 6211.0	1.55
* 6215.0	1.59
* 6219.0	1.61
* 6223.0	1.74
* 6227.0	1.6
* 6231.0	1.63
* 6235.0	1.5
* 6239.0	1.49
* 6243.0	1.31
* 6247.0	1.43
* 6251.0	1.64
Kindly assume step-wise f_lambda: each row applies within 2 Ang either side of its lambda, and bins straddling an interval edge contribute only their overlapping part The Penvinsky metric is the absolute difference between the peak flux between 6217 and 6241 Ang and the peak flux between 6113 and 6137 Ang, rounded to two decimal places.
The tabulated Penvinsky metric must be 0.31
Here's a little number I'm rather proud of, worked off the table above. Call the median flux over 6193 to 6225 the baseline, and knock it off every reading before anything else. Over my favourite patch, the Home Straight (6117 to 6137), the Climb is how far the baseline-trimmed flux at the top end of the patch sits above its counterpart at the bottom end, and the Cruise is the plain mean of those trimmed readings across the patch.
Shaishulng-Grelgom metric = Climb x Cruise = -0.010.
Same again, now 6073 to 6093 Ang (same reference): 0.013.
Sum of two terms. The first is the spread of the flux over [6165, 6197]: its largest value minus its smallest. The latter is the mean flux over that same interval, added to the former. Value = 1.62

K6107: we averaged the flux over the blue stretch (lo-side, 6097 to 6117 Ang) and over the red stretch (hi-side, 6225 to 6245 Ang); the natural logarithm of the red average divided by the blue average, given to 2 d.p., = 0.17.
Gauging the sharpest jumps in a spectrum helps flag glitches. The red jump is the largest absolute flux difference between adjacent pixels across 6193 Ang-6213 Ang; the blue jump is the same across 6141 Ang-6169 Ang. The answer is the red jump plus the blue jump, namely 0.31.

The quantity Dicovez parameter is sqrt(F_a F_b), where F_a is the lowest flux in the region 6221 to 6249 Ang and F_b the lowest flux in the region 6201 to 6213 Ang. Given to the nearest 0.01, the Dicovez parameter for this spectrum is 1.38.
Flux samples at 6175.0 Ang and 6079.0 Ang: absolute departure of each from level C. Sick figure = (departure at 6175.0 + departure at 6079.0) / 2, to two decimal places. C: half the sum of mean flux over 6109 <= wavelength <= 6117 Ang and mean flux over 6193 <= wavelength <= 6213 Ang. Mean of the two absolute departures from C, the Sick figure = 0.12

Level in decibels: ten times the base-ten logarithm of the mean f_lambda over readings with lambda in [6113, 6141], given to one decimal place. 1.3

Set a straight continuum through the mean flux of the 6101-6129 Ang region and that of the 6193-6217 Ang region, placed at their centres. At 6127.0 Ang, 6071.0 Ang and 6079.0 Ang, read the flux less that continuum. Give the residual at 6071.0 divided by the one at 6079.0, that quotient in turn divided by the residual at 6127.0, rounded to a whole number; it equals 56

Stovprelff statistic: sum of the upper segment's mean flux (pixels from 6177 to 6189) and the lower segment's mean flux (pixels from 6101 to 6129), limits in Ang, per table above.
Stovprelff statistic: 2.69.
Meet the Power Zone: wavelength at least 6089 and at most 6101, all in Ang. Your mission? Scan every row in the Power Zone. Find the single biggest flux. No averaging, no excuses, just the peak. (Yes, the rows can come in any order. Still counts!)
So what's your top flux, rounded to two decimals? 1.48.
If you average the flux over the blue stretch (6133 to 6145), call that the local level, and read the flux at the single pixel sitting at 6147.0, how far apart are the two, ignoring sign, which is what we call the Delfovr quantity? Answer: 0.14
